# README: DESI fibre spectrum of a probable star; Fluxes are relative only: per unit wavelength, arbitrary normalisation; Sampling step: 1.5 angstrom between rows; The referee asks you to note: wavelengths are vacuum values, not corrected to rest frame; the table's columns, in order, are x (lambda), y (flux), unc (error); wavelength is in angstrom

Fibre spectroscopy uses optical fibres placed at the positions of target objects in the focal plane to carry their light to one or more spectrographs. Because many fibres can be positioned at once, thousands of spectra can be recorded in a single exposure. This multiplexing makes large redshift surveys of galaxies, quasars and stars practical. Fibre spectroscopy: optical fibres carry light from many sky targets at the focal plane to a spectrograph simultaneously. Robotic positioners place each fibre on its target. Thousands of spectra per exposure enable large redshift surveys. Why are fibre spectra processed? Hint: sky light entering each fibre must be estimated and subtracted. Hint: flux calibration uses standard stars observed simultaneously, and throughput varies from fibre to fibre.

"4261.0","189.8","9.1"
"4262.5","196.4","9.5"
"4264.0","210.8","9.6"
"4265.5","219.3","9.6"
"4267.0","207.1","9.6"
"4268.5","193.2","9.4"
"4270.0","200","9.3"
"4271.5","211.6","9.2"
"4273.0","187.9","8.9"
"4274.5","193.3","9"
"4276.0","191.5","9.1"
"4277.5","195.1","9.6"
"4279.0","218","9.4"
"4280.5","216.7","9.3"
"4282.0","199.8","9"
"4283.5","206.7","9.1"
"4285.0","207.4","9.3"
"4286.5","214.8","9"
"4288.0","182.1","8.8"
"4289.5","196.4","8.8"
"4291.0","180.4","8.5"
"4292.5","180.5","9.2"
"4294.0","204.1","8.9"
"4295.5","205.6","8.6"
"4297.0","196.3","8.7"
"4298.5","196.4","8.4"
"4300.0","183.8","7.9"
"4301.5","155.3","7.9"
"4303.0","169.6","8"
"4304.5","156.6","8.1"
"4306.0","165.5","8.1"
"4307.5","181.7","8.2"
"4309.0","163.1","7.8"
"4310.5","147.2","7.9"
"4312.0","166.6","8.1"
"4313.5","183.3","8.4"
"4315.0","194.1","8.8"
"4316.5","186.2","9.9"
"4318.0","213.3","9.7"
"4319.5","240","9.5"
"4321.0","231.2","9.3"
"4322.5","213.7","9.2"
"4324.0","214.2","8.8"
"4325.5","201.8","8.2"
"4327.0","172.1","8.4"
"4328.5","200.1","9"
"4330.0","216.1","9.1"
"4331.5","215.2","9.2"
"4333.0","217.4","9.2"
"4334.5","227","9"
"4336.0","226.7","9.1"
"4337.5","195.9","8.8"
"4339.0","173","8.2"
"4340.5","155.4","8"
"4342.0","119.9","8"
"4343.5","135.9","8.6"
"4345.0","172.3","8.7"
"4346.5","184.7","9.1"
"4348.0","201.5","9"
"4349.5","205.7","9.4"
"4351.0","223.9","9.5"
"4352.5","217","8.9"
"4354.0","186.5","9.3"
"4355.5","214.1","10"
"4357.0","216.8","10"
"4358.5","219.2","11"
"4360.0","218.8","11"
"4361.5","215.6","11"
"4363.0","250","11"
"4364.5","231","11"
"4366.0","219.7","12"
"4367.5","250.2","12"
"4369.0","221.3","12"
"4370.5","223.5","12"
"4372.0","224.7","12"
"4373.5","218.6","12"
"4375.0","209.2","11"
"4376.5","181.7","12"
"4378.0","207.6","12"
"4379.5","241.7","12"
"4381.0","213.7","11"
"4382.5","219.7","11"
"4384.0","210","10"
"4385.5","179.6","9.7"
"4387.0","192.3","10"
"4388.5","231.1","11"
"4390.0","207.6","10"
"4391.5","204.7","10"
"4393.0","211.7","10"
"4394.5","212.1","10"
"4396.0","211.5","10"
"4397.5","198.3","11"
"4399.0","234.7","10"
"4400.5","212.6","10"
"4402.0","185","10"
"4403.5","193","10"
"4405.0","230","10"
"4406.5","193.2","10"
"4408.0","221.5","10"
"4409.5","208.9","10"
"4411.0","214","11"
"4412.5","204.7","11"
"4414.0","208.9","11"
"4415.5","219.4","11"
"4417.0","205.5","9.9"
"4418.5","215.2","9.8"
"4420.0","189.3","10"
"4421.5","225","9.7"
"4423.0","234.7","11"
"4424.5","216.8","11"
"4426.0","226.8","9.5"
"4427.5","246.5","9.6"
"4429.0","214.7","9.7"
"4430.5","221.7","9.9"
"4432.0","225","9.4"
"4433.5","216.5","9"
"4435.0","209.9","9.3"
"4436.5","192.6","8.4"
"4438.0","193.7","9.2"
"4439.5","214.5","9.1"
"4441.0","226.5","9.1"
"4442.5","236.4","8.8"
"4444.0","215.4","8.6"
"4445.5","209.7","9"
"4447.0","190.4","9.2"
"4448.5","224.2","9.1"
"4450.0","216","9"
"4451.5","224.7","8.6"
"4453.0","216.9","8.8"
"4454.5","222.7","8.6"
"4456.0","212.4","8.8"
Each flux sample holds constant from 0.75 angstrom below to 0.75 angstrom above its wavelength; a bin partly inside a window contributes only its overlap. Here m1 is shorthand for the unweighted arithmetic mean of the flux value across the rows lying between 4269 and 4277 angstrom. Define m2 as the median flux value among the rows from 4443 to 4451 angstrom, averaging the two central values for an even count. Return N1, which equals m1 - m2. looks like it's -19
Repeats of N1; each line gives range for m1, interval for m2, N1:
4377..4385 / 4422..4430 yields -8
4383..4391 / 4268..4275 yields 11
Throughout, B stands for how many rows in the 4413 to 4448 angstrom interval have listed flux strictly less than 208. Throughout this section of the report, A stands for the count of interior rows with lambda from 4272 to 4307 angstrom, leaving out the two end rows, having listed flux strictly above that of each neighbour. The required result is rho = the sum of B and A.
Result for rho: 12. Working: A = 7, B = 5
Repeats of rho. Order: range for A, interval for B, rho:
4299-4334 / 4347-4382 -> 11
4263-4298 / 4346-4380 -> 13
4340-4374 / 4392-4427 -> 12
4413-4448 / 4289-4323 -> 25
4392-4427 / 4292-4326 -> 26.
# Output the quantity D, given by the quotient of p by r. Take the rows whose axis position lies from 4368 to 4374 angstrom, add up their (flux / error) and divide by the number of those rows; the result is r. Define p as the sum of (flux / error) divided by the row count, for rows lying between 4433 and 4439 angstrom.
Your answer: 1.22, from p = 23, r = 19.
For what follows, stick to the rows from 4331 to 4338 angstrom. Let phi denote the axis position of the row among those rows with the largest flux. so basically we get 4334.5 angstrom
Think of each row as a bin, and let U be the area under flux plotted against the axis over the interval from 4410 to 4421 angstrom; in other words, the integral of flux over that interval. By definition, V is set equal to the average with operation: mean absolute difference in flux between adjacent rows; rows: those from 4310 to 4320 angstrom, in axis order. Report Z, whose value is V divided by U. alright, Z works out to 0.008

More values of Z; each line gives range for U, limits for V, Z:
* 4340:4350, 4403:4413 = 0.013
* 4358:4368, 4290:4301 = 0.003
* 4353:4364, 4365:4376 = 0.005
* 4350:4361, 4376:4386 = 0.010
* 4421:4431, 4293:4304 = 0.005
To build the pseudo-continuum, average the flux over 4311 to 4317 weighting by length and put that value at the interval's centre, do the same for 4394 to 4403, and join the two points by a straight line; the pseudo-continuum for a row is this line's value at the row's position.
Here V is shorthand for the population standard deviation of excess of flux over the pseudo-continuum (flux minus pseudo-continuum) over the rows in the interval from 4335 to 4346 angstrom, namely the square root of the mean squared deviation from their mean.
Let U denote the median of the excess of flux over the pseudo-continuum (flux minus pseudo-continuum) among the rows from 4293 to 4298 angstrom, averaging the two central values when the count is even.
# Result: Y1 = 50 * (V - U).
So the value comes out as 216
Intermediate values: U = 30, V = 34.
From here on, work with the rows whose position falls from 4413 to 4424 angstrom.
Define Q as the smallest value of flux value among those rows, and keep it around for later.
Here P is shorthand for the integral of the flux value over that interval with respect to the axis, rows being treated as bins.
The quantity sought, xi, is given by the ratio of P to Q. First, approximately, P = 2352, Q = 189.3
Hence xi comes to 12.4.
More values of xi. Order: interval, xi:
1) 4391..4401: 10.7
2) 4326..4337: 13.4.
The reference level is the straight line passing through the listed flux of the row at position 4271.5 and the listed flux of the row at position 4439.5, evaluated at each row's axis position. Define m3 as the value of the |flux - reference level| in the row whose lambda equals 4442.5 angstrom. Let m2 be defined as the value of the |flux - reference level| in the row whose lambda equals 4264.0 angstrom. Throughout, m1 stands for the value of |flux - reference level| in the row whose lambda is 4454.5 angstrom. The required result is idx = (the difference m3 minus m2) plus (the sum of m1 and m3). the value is 51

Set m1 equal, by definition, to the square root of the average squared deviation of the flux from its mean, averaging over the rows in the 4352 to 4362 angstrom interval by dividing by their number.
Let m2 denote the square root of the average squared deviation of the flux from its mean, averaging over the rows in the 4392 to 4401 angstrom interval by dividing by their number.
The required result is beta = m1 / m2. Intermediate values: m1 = 11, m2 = 10.7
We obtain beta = 1.00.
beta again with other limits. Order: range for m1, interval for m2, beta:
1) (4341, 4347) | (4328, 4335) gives 3.04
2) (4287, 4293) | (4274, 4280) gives 0.62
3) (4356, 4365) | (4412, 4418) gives 2.08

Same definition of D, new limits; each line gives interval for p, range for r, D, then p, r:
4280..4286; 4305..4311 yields 1.10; 23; 21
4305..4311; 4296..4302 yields 0.92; 21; 22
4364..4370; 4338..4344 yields 1.10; 20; 18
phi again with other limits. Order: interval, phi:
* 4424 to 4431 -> 4427.5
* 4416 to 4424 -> 4423.0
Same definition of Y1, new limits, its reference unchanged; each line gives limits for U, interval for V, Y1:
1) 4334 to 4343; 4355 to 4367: 756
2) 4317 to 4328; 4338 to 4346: -458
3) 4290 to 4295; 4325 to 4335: 448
